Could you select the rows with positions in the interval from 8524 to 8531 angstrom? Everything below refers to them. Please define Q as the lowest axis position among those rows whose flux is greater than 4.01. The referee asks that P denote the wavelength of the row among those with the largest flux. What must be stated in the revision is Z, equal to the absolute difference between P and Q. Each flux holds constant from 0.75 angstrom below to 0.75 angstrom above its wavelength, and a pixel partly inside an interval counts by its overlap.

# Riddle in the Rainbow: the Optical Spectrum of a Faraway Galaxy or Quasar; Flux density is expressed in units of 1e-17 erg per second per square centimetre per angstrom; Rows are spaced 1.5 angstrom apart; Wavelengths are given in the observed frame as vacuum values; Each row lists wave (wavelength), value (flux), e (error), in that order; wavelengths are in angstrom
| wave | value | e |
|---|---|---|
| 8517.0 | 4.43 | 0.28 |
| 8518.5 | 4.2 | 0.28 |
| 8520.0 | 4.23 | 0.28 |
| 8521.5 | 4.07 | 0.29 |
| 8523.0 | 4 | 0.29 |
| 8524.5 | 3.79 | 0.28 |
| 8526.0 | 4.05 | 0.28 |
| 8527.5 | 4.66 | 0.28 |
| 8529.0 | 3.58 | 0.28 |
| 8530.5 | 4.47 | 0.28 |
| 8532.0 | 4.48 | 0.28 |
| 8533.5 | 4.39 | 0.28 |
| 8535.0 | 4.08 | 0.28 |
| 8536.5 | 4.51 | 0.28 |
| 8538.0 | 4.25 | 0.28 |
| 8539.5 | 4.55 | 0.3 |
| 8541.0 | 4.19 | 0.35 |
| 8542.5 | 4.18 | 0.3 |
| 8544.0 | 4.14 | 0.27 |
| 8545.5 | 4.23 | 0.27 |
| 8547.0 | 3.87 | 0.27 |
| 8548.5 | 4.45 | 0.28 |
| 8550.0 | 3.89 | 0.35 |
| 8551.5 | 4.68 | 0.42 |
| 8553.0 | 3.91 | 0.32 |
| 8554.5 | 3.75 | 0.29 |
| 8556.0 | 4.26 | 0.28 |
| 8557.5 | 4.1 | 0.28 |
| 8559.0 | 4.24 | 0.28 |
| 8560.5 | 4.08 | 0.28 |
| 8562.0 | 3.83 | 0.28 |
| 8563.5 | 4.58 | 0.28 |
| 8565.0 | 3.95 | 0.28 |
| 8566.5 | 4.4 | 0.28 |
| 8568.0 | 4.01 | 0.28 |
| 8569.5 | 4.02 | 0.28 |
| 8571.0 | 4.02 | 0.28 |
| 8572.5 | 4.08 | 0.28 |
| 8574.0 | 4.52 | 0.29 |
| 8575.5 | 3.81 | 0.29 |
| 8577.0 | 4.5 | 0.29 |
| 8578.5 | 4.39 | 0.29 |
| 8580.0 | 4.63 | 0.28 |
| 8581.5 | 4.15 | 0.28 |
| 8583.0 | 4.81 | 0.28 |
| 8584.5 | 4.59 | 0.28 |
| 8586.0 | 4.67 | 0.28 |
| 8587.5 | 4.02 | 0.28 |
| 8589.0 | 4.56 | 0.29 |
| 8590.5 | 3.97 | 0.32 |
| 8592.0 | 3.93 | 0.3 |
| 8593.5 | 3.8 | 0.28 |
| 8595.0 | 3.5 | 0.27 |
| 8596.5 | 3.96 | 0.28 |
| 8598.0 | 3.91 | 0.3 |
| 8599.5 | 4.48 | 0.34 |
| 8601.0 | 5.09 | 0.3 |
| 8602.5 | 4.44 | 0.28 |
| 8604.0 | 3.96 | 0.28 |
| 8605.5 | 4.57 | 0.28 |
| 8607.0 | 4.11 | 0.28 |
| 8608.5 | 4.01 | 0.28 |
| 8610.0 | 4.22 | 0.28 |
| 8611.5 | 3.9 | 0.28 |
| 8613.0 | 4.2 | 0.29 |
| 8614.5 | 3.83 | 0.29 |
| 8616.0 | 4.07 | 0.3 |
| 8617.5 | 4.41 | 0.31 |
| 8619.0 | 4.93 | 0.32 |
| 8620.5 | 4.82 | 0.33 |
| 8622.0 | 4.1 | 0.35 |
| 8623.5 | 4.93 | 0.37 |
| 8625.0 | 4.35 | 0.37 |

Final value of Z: 1.5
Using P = 8527.5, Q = 8526.0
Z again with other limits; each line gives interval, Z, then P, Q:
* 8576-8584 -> 6.0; 8583.0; 8577.0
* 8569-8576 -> 4.5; 8574.0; 8569.5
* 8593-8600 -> 0.0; 8599.5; 8599.5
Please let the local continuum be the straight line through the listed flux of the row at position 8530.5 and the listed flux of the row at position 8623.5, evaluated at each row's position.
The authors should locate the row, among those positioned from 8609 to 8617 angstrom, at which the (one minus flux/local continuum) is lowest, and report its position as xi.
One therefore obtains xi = 8610.0 angstrom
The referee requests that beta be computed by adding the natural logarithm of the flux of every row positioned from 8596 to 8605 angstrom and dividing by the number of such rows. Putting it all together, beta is 1.46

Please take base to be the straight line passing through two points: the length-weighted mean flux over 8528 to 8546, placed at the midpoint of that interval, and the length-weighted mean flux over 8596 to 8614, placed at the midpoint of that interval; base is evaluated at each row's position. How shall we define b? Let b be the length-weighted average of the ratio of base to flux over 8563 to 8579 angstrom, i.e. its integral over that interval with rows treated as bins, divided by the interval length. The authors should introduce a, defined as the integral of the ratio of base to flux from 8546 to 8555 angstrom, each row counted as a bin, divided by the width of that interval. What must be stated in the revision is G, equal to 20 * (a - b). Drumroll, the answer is 0.6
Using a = 1.04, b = 1.02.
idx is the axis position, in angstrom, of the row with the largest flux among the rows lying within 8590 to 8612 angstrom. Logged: 8601.0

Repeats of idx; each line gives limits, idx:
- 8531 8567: 8551.5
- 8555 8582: 8580.0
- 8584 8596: 8586.0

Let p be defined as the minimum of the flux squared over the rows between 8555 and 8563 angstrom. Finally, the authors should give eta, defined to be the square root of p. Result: 3.83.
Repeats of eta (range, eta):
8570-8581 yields 3.81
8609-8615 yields 3.83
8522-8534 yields 3.58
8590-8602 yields 3.50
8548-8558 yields 3.75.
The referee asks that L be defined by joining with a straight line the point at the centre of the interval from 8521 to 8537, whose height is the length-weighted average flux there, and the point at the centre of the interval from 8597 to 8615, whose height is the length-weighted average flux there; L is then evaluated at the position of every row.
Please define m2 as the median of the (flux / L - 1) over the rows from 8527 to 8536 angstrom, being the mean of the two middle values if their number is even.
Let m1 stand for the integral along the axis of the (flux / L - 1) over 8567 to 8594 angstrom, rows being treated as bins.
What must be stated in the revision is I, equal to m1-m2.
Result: 0.20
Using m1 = 0.26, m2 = 0.058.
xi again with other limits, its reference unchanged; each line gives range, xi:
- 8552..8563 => 8556.0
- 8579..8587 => 8583.0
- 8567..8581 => 8580.0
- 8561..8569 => 8563.5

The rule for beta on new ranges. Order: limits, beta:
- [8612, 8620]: 1.45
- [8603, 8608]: 1.44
